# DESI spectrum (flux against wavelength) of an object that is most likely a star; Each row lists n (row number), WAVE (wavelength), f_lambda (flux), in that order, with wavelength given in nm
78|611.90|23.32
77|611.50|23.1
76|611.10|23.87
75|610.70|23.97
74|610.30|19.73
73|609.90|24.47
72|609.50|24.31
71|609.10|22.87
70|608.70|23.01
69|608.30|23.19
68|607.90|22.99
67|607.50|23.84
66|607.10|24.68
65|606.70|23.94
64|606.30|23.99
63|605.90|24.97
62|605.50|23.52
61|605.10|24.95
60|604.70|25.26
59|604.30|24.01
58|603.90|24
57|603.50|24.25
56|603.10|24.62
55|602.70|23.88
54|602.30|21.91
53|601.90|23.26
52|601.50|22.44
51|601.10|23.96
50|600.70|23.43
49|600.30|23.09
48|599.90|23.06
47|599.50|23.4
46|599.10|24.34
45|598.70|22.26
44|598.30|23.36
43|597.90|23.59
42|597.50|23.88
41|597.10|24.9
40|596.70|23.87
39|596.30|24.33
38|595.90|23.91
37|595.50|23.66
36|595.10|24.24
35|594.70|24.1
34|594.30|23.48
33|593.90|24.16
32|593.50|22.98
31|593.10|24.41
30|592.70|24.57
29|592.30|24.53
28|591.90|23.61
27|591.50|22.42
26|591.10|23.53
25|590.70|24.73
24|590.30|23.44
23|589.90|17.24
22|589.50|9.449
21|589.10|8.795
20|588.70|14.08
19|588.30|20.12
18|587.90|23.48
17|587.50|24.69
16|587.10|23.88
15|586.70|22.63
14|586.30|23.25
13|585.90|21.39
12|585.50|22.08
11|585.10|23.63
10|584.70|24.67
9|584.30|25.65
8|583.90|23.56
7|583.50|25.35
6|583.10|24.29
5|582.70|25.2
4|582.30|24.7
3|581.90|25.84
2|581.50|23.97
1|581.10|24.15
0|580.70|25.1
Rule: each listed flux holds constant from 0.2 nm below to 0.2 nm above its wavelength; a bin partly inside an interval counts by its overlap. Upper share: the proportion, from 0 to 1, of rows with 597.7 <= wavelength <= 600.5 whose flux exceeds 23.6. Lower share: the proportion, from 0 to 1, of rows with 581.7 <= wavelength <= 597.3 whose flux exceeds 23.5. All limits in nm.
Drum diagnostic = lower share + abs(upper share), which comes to 0.78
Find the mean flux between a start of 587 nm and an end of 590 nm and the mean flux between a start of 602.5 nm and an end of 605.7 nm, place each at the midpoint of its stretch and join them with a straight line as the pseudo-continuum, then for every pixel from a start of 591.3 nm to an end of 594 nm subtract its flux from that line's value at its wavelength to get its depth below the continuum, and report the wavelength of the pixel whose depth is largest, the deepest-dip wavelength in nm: 593.50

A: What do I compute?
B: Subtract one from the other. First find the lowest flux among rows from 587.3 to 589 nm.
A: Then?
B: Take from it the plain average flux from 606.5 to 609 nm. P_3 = -9.5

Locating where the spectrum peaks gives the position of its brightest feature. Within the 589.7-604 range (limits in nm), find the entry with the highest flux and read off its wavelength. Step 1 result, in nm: 597.10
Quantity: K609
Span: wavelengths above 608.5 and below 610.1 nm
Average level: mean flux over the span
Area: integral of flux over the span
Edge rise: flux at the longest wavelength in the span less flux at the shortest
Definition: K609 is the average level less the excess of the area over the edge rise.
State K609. -13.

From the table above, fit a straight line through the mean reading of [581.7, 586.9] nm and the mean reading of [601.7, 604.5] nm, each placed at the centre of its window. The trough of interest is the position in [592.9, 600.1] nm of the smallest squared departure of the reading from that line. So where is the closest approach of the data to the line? 596.70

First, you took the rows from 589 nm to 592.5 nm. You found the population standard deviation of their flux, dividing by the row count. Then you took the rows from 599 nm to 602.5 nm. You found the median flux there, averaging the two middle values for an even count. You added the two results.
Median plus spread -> 29.3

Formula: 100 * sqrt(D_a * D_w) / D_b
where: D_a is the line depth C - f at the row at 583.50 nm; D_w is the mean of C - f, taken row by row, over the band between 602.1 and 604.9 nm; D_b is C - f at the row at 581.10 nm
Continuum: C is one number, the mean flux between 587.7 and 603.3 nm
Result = -124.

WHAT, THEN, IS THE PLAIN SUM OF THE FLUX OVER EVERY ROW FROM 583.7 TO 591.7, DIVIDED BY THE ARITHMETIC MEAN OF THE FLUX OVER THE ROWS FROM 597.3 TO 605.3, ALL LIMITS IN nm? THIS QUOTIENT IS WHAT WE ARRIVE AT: 17.9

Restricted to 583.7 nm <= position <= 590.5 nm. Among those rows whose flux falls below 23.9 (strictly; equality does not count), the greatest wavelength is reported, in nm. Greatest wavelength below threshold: 590.30 nm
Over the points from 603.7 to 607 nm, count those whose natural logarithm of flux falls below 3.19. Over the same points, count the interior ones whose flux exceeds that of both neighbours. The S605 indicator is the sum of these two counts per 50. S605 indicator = 0.14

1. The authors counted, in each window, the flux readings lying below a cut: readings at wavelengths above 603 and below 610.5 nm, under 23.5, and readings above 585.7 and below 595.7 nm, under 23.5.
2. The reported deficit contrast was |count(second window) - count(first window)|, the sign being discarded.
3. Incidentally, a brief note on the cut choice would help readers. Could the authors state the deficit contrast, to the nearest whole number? 8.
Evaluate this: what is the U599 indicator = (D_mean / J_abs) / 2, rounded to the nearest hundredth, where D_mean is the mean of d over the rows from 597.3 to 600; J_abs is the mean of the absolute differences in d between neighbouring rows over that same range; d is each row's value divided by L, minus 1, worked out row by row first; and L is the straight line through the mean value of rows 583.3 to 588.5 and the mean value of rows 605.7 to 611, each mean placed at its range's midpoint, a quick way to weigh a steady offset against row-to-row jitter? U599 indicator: -0.04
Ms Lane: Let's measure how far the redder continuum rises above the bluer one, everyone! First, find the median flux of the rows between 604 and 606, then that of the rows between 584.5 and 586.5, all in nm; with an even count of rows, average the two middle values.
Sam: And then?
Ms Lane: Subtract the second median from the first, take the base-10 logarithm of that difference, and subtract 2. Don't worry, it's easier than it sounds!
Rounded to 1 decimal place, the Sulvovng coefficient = -1.8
